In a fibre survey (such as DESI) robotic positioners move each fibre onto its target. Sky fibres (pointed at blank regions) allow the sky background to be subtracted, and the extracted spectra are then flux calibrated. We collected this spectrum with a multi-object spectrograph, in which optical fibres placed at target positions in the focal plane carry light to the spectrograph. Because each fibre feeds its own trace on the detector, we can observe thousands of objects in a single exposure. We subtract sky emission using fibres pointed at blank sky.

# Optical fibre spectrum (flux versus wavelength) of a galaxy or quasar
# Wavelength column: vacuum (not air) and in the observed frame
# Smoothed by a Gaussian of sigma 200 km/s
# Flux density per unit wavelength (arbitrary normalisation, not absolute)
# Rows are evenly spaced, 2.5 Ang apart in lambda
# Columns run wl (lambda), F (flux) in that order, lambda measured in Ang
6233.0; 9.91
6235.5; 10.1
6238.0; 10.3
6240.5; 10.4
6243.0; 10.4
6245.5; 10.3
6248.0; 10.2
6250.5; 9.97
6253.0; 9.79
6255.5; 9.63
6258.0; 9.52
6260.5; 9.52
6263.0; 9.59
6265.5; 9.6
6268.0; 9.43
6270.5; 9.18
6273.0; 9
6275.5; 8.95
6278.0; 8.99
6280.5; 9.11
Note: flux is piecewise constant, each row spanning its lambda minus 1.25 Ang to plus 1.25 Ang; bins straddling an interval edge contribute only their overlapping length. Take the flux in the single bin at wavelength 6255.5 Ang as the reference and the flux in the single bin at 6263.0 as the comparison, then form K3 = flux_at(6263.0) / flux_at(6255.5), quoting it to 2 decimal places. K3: 1.00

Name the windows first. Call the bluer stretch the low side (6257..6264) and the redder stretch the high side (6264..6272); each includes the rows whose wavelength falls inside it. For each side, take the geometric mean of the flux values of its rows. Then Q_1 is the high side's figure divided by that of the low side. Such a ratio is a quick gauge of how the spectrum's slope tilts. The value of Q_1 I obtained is 0.985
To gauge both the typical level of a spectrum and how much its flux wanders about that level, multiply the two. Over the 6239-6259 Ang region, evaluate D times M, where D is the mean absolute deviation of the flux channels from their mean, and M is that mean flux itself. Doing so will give 3.00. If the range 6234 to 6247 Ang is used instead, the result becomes 0.82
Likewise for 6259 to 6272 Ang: 1.20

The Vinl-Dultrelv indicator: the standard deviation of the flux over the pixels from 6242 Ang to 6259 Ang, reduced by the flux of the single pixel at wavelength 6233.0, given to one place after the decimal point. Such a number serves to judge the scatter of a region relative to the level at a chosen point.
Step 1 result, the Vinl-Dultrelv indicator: -9.6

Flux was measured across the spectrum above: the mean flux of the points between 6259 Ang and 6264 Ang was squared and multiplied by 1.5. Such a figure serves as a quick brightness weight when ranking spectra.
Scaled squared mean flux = 137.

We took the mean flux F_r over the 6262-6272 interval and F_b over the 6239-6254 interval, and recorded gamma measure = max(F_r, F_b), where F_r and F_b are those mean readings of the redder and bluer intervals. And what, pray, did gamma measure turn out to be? 10.2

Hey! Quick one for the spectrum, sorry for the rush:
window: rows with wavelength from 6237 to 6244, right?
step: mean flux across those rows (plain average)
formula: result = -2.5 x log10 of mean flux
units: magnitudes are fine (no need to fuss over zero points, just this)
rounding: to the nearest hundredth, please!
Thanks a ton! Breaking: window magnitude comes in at -2.54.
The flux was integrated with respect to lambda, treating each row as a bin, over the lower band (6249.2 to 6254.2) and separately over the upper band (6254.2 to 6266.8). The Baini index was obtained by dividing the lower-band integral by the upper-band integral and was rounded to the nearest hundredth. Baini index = 0.41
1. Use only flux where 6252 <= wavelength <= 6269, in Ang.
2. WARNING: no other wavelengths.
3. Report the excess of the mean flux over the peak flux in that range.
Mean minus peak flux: -0.21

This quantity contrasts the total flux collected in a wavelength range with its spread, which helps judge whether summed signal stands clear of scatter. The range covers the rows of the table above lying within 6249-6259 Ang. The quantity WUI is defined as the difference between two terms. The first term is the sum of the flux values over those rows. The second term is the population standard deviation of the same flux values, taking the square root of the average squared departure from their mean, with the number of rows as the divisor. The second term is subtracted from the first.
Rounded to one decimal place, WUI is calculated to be 38.7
